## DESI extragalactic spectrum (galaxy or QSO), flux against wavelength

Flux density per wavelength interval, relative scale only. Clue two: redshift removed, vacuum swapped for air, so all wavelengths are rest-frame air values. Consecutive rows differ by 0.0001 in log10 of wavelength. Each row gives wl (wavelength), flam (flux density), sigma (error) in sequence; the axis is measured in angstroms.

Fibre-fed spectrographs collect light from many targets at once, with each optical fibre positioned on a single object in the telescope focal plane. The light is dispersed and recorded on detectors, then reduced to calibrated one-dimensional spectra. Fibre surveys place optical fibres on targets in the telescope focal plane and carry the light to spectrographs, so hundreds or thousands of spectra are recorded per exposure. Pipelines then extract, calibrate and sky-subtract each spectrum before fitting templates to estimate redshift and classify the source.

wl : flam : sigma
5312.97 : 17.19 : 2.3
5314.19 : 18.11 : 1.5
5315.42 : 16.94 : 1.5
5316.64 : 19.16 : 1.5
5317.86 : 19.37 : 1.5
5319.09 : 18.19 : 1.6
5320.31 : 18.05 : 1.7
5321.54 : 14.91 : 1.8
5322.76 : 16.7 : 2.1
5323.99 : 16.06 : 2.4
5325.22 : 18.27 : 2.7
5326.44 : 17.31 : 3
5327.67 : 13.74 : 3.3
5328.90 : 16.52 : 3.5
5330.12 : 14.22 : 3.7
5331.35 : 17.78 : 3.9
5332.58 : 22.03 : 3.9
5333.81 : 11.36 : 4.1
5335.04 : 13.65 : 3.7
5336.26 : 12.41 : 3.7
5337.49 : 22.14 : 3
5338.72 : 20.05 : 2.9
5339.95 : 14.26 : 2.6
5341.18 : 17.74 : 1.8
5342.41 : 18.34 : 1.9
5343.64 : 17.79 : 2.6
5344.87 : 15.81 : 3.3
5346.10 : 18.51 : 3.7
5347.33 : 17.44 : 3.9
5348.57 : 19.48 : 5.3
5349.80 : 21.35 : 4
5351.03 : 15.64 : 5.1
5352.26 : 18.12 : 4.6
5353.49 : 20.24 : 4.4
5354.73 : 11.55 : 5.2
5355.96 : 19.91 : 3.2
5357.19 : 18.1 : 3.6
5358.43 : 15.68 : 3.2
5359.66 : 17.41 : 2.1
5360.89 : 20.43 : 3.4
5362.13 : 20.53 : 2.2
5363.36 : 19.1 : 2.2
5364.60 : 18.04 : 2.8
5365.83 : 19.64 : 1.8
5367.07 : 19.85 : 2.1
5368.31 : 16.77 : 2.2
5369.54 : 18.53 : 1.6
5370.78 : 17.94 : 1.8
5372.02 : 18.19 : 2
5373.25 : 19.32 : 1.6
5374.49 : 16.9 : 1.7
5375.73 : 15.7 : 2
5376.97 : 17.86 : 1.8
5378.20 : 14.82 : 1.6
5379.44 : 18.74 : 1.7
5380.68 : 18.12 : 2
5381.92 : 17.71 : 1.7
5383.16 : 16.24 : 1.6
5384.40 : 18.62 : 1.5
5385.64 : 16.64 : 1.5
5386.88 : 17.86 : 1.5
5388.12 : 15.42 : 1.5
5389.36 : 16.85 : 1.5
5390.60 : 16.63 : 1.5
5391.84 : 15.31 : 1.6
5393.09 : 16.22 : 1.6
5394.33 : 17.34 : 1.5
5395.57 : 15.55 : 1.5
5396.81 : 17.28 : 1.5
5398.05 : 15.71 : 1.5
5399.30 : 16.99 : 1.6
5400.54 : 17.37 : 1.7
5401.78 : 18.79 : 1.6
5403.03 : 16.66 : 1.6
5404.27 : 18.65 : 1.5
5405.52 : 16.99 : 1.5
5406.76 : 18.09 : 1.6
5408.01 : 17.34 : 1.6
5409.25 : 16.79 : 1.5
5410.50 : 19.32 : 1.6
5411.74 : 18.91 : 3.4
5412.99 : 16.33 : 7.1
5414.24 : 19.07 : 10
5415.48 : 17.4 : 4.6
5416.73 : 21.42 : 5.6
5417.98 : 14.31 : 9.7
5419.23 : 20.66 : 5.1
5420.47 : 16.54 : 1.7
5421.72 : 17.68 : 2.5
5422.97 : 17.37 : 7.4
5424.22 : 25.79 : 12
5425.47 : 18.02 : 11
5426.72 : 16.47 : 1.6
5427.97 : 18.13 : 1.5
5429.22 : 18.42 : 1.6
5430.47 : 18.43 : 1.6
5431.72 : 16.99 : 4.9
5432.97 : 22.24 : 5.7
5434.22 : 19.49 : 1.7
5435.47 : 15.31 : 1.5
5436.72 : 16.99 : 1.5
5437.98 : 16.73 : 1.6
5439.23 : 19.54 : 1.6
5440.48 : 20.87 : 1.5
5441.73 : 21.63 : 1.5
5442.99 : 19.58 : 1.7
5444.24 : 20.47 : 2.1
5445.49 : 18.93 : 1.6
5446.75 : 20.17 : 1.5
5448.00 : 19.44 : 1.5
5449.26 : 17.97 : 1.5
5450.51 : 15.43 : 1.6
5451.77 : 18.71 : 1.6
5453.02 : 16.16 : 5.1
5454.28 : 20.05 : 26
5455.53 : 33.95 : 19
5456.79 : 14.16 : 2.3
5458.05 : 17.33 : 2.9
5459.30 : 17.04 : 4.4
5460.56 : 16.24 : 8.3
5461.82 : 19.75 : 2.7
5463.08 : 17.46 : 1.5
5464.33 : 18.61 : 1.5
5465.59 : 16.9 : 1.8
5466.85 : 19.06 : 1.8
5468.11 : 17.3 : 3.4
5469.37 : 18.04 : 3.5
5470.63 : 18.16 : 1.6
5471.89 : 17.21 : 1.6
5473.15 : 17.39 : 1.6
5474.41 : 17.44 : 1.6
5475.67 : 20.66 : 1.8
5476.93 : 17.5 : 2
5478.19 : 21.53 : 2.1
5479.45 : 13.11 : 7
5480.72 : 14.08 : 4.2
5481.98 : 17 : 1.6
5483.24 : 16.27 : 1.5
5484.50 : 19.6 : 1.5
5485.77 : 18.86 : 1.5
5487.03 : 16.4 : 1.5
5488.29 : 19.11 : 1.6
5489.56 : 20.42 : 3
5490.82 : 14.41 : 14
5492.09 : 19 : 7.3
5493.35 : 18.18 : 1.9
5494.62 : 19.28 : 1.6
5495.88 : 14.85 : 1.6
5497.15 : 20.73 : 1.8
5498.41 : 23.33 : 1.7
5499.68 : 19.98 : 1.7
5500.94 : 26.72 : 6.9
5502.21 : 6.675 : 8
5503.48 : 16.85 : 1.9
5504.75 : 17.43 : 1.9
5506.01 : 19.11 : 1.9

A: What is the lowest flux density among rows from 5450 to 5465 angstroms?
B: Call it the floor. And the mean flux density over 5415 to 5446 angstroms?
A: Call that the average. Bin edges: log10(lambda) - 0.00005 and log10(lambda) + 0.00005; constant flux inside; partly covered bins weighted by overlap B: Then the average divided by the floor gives 1.33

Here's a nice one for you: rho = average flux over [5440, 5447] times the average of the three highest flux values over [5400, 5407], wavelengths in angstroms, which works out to 375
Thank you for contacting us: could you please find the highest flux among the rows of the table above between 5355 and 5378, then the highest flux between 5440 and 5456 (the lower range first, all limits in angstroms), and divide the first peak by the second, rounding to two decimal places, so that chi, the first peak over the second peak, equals 0.60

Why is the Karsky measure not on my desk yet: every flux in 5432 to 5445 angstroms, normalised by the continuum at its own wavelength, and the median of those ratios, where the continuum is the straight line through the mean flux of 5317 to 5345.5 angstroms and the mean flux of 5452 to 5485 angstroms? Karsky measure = 1.09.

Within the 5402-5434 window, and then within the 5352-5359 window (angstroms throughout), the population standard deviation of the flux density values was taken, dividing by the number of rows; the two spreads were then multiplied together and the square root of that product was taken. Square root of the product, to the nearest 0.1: 2.6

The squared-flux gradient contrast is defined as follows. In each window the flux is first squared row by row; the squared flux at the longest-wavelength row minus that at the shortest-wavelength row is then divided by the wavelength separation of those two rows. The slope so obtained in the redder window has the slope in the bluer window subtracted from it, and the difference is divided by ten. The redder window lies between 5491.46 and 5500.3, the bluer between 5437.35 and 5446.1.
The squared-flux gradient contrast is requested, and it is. -1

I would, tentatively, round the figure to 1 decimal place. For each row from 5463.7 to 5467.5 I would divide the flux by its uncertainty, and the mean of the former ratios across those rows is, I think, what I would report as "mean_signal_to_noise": 10.8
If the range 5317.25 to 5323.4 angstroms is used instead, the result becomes 10.2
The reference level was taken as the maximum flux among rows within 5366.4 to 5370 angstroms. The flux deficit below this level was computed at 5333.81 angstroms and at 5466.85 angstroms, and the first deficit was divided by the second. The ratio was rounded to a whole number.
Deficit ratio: 11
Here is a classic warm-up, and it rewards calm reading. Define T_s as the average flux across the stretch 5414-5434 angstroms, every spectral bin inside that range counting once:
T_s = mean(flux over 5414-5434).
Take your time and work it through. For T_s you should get 18.7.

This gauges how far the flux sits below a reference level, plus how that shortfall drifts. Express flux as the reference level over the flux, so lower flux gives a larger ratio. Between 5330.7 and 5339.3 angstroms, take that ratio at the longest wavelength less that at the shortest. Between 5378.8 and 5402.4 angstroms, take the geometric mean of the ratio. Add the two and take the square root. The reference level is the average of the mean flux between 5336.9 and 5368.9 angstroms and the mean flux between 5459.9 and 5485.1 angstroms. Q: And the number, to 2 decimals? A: 0.97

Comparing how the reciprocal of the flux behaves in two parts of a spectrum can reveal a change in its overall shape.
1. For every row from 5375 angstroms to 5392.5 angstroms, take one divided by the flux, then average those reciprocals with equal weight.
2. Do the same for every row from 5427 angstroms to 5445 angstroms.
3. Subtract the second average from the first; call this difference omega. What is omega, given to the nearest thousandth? 0.006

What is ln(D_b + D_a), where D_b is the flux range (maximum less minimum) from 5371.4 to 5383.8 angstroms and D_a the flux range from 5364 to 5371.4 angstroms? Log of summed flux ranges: 2.03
